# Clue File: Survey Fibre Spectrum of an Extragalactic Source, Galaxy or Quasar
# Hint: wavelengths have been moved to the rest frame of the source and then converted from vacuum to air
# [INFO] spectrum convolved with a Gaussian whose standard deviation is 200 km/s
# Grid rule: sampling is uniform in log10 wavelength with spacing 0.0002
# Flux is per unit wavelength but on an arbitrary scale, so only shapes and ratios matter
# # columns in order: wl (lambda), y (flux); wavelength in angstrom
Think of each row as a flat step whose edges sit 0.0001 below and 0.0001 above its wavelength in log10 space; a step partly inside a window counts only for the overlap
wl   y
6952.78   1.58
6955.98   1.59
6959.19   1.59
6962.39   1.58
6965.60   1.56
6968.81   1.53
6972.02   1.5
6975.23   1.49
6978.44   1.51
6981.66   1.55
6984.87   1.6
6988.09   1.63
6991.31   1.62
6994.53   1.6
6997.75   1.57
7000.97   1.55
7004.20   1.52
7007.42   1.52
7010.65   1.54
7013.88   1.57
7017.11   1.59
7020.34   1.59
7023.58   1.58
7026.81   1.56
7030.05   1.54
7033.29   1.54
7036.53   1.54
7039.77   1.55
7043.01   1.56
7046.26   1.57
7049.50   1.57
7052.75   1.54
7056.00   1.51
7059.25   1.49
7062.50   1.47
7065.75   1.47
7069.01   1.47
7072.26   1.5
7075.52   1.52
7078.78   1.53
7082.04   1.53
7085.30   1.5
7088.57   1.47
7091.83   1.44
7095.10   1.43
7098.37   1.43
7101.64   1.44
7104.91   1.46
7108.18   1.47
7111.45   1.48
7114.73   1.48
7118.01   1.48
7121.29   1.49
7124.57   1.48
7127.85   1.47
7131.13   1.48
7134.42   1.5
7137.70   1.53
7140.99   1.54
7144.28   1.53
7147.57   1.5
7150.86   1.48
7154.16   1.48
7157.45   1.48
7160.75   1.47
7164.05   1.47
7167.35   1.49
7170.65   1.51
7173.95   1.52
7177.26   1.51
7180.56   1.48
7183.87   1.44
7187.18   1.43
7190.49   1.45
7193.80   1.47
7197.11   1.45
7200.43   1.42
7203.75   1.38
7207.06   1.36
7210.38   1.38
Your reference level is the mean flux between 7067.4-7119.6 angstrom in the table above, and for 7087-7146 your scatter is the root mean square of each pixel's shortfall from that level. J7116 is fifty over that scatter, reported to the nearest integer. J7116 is 1584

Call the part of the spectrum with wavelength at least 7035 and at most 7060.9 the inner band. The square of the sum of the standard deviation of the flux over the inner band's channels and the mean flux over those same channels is 2.46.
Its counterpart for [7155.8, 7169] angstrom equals 2.21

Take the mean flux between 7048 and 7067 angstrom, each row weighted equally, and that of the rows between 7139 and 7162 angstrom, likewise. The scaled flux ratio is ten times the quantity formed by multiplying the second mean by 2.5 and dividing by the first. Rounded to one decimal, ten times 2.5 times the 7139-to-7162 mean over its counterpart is 24.8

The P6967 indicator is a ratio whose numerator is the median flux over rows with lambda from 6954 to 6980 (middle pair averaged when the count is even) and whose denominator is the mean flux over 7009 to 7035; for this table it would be 0.99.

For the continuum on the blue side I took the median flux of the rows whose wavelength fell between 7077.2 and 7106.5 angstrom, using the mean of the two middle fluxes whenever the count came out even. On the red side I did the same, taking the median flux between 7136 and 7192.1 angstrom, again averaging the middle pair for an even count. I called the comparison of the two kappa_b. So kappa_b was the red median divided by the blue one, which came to 1.01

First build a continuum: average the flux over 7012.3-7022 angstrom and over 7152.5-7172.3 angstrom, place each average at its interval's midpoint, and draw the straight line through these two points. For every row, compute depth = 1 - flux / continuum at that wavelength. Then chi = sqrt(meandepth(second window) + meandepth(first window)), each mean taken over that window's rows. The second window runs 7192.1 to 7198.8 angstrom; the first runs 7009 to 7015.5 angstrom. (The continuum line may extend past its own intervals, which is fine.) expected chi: 0.14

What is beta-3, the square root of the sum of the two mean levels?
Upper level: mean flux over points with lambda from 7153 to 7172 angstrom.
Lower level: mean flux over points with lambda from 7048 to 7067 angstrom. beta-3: 1.73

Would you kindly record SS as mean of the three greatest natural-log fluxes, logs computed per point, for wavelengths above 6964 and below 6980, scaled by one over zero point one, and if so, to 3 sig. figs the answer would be 4.27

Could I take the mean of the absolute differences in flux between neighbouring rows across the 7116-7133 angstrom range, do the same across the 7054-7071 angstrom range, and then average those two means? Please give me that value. 0.010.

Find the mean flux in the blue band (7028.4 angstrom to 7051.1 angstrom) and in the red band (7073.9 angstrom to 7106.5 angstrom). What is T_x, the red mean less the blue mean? -0.08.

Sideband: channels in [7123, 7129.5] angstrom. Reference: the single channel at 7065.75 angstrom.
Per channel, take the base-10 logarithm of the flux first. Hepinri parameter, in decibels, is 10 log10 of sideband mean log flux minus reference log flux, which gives -28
